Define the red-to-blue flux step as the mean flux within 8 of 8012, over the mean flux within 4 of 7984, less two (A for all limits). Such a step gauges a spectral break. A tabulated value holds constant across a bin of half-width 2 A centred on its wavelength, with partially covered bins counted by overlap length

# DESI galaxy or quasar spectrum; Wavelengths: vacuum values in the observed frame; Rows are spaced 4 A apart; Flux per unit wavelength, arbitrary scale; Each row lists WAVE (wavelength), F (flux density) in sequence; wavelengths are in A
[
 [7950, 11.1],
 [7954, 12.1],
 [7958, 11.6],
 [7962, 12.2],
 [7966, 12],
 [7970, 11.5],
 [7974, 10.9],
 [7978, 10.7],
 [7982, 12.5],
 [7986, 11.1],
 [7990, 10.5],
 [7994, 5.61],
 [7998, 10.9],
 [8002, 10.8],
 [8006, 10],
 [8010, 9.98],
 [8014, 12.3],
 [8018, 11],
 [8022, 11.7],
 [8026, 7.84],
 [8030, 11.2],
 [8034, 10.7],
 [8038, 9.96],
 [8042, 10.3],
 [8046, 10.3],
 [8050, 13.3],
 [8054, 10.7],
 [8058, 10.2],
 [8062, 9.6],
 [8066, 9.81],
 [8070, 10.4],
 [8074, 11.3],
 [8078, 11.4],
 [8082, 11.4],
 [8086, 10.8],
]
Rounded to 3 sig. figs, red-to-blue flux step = -1.08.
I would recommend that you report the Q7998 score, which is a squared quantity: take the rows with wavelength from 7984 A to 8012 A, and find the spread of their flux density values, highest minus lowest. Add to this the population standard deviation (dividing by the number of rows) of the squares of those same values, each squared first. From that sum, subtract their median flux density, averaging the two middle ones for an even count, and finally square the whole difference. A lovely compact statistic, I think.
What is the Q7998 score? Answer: 585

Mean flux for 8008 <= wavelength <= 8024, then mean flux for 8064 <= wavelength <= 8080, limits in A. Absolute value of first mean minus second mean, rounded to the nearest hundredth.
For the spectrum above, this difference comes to 0.52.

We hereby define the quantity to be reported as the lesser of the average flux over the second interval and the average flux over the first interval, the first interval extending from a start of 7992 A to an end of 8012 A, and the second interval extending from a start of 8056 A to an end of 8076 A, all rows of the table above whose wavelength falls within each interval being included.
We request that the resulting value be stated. 9.46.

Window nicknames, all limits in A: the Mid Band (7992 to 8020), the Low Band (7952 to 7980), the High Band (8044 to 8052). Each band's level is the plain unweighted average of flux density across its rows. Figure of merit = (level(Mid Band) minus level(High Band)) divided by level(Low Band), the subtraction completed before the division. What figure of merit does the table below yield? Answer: -0.15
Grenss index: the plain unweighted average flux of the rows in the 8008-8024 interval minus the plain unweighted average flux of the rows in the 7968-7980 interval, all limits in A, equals 0.21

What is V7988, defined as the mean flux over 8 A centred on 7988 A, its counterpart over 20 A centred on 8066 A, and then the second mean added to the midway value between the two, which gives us 20.8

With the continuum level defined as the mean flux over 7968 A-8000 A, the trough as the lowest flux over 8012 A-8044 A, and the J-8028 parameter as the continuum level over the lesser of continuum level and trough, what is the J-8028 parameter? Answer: 1.33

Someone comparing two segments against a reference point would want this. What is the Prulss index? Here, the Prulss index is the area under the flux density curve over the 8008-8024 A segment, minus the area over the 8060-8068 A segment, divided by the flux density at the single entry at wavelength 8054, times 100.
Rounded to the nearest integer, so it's 956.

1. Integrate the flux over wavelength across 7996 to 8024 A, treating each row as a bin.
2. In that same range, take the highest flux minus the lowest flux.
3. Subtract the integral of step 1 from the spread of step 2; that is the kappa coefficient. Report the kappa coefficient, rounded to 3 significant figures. -304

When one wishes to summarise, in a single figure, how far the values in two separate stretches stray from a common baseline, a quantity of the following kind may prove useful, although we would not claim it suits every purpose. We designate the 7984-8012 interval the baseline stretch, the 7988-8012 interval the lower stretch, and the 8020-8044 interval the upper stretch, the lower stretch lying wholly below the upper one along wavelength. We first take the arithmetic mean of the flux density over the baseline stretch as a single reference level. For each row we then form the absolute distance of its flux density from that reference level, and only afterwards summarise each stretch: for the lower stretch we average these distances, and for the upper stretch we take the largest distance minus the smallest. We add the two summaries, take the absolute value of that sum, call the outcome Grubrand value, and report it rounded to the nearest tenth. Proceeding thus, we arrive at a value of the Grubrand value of 3.1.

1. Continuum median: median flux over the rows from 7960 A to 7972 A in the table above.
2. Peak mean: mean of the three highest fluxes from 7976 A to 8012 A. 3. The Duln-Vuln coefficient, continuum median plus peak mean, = 23.5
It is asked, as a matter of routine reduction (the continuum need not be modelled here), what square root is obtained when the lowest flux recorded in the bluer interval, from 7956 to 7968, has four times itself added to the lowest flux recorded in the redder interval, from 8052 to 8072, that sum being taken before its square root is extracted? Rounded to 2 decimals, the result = 7.48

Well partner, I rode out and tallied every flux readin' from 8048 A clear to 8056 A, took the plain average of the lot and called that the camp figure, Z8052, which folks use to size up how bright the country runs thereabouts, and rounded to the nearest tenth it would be 12.0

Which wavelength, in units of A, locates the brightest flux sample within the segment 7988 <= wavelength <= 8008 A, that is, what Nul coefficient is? 7998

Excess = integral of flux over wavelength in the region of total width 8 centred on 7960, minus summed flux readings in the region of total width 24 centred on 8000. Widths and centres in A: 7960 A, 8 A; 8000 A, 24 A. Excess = 37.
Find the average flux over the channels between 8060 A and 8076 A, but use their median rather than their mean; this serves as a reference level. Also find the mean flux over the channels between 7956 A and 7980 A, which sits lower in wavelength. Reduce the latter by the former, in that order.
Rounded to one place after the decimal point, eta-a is 1.4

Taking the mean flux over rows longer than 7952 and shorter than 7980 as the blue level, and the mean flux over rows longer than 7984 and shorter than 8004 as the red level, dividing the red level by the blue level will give 0.85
